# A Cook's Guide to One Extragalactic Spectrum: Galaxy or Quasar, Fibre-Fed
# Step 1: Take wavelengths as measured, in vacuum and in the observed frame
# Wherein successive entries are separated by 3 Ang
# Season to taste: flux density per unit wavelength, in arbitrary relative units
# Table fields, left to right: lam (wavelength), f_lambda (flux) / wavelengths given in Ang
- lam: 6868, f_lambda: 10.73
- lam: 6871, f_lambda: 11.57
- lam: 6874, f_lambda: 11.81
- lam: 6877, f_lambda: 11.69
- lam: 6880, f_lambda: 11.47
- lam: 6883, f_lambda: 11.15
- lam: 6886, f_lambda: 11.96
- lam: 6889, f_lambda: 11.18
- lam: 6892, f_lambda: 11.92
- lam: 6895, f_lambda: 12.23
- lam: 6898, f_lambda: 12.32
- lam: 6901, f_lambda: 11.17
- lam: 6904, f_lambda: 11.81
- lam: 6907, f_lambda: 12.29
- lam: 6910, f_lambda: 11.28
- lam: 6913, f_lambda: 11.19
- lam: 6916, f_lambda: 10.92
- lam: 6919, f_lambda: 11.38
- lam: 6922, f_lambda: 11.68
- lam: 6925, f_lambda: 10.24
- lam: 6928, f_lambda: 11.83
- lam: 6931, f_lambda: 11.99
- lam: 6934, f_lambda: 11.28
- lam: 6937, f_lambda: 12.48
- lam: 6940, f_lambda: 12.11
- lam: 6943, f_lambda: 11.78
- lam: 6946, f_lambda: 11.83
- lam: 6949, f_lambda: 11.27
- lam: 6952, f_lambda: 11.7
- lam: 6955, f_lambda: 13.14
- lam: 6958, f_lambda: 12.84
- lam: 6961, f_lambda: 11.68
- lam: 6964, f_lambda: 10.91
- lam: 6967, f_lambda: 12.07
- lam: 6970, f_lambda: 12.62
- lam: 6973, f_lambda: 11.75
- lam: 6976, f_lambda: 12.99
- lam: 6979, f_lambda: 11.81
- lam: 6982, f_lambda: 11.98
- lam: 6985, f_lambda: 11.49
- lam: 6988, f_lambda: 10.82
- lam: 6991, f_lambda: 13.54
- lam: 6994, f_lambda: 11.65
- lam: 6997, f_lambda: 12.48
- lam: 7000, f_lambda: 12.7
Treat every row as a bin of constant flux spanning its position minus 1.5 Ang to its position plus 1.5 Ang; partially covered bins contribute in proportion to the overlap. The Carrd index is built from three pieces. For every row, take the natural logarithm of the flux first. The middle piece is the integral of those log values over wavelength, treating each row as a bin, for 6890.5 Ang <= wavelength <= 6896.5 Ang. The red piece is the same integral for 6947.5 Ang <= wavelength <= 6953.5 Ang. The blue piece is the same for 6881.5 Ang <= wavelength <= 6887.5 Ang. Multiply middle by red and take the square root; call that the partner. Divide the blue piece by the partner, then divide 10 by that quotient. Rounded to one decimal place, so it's 10.1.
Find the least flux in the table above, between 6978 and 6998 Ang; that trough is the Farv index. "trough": 10.82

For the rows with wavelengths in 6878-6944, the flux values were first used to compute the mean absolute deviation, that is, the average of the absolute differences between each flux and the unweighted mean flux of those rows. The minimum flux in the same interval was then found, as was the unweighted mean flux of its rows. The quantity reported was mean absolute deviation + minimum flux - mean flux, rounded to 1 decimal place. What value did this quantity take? -0.9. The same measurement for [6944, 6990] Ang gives -0.6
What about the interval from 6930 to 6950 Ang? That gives -0.2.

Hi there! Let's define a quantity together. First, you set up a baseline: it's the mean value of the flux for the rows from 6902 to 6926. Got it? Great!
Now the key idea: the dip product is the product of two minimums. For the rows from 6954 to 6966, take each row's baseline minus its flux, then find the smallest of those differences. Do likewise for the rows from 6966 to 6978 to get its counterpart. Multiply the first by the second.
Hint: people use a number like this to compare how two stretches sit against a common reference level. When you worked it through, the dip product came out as 2.9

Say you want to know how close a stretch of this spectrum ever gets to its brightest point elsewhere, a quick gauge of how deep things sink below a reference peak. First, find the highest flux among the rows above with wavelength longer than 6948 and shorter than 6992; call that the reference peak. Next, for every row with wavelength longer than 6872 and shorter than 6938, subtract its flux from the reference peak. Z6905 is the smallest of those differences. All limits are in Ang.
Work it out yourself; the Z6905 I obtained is 1.1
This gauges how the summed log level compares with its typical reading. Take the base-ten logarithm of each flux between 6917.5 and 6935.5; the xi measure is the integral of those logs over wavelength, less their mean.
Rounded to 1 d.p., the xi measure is 18.0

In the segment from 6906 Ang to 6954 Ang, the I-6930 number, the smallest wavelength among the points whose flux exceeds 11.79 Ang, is 6907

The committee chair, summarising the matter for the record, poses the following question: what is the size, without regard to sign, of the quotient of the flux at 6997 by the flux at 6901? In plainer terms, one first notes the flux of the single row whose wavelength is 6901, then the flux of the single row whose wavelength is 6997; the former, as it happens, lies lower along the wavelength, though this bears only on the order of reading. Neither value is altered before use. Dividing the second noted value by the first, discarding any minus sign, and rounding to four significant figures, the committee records 1.117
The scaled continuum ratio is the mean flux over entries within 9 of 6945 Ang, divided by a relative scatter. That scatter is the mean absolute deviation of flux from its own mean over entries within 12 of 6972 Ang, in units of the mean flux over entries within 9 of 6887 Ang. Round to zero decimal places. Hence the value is 315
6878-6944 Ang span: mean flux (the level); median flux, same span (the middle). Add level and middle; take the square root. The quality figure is 4.83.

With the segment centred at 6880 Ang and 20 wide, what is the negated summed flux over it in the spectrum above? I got -80.8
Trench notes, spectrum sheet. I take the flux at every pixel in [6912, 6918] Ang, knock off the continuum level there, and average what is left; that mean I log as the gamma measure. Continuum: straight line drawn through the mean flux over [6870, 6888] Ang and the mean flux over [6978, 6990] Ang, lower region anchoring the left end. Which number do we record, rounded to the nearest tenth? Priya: -0.5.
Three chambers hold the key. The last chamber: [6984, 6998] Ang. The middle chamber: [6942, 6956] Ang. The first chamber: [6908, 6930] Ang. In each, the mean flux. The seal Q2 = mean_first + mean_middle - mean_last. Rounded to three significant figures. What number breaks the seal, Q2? 11.2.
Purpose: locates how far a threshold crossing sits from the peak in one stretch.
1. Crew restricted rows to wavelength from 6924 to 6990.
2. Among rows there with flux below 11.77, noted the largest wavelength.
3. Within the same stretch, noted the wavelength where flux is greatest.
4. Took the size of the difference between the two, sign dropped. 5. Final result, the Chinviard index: 33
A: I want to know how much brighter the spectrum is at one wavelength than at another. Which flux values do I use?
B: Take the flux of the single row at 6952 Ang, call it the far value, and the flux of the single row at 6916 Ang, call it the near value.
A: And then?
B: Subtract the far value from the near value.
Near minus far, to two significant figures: -0.78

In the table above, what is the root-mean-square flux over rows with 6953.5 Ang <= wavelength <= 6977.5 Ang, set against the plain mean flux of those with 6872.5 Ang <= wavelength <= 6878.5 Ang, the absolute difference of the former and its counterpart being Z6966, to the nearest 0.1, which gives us 0.5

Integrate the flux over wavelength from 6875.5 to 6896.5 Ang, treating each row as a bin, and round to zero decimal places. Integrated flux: 245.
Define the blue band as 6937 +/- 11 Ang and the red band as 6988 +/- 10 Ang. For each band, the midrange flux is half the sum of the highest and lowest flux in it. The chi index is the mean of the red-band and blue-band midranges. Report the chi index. 12.0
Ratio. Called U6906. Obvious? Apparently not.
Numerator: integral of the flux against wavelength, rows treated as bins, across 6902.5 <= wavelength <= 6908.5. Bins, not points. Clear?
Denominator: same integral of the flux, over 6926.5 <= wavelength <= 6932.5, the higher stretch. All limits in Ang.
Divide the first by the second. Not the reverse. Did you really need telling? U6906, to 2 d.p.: 1.01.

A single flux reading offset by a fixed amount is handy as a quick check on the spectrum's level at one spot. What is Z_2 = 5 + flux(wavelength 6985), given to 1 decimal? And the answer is 16.5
